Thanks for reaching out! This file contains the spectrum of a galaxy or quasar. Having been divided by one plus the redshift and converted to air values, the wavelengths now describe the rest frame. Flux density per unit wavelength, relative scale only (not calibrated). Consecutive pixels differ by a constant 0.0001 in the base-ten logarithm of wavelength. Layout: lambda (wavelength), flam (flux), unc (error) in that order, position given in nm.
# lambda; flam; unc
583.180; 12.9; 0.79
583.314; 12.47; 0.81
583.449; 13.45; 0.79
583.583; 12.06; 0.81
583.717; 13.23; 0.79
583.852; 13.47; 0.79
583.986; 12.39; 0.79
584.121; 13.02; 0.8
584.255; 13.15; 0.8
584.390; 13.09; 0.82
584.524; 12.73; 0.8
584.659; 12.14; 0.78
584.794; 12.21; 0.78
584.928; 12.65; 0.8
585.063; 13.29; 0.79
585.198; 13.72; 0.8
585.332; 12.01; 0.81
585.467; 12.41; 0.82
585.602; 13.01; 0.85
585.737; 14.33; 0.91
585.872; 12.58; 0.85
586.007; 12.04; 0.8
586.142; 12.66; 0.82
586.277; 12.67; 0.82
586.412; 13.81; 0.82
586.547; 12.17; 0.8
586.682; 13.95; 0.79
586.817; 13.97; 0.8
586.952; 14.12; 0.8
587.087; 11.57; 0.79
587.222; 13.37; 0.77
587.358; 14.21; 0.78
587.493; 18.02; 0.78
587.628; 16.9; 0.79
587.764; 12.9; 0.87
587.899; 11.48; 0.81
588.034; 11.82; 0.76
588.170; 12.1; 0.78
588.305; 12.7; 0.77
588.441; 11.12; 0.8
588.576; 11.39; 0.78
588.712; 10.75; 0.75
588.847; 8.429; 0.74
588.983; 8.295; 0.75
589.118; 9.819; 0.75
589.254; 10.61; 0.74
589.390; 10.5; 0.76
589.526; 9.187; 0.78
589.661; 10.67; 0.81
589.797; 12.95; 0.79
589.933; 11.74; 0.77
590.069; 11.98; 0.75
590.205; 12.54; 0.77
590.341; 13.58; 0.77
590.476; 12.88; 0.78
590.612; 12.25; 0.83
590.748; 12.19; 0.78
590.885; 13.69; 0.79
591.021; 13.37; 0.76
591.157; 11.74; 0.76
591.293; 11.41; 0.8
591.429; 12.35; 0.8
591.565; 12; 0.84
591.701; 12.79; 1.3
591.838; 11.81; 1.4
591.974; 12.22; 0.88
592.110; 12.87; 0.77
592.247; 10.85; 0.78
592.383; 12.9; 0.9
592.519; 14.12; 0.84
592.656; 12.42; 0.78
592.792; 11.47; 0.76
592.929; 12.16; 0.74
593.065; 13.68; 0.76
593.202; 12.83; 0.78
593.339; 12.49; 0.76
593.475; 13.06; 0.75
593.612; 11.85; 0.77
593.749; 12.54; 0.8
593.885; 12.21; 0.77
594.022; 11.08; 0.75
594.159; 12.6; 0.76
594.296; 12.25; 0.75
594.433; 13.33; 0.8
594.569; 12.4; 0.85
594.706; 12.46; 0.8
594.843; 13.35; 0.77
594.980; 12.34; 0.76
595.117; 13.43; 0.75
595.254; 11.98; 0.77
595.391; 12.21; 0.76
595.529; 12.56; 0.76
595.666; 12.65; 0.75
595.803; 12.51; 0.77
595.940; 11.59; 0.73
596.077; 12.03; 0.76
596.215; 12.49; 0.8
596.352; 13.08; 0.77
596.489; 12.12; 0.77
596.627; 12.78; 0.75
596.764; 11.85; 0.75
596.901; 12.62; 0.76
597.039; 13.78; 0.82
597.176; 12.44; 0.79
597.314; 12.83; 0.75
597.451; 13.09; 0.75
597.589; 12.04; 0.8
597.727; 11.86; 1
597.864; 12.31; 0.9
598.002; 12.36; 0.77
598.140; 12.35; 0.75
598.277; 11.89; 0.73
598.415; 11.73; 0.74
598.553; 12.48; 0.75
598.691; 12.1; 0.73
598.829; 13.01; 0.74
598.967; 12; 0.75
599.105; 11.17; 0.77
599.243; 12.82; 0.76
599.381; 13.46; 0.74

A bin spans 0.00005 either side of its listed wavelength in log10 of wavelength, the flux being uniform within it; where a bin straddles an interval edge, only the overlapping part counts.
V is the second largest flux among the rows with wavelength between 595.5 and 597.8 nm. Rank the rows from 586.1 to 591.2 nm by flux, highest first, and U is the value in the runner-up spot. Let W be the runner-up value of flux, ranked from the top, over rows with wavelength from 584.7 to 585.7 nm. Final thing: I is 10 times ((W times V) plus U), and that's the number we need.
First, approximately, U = 16.9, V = 13.09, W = 13.29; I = 1909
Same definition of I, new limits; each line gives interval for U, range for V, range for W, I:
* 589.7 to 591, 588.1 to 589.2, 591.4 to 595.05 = 1791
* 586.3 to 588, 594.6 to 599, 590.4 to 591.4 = 1965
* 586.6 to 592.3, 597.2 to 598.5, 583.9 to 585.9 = 1929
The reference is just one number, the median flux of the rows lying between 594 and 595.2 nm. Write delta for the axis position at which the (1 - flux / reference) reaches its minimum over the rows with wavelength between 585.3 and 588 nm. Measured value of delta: 587.493 nm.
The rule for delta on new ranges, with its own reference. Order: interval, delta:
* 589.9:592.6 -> 592.519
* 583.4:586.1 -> 585.737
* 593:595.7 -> 593.065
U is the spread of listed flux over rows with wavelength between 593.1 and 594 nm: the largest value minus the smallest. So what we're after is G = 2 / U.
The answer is 1.7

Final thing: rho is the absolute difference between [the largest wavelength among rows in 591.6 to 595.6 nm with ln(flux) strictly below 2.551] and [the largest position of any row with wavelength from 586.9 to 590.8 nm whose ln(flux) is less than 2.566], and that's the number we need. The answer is 4.78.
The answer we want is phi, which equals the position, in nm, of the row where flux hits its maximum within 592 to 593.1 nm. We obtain 592.519 nm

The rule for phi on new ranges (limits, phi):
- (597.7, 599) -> 598.829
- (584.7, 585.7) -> 585.198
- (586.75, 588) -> 587.493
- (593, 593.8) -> 593.065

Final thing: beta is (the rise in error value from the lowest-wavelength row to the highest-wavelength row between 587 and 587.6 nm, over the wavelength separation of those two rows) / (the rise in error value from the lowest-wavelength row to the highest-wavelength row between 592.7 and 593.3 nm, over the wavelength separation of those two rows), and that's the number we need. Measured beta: -0.50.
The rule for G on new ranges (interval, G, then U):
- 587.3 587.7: 0.5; 3.8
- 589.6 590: 0.9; 2.3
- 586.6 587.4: 0.8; 2.6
